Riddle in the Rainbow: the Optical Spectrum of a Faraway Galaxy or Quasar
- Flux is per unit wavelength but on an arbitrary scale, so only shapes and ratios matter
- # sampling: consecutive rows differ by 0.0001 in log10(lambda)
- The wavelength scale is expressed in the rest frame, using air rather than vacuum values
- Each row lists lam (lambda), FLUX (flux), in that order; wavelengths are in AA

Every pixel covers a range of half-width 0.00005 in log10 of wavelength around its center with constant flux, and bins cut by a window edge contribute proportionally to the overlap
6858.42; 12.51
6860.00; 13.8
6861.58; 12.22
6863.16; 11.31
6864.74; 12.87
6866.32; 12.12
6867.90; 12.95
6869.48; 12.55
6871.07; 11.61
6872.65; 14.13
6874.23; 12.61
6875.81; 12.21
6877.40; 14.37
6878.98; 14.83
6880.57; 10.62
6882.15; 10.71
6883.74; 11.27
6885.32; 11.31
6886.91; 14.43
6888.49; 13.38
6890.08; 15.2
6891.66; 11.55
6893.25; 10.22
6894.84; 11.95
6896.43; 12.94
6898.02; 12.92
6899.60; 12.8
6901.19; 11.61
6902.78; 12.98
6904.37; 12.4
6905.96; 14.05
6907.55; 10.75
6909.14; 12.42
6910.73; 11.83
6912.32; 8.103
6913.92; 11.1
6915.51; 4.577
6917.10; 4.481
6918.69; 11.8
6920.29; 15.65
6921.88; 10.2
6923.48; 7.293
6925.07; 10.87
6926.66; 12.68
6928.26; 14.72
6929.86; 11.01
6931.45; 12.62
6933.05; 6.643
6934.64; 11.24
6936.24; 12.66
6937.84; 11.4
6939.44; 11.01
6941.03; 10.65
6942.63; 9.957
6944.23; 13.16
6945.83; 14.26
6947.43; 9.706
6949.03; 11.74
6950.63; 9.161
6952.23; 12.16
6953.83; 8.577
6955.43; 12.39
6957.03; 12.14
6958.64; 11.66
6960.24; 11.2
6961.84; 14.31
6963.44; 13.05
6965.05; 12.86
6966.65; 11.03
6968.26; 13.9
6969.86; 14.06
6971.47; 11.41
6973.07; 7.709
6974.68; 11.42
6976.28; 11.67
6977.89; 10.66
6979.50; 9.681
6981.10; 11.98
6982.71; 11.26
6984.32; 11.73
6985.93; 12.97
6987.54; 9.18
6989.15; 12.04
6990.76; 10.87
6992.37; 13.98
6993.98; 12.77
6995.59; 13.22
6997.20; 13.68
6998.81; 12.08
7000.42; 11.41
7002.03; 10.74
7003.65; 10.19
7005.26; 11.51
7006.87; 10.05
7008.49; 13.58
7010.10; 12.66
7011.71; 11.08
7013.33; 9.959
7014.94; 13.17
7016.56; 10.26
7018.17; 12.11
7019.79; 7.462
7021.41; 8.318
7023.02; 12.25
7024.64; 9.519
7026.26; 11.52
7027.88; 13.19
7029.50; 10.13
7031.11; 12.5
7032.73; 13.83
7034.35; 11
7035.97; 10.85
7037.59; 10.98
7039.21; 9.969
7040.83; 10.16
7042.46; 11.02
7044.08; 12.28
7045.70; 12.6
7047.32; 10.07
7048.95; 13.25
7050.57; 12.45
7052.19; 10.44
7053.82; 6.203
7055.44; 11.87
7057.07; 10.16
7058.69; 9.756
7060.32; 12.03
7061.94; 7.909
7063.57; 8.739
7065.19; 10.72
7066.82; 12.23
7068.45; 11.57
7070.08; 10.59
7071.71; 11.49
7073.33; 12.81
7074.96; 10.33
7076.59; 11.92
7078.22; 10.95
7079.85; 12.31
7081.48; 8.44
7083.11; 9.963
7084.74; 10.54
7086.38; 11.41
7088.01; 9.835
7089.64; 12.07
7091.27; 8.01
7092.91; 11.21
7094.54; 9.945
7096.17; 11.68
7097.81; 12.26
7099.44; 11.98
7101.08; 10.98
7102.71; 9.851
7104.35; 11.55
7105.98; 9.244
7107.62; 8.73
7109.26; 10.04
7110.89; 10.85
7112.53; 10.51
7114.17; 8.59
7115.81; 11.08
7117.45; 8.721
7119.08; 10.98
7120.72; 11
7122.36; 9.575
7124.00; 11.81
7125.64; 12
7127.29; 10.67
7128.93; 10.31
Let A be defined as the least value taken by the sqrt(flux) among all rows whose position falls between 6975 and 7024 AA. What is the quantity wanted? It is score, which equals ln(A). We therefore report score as 1.0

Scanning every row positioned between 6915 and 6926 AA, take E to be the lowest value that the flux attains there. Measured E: 4.481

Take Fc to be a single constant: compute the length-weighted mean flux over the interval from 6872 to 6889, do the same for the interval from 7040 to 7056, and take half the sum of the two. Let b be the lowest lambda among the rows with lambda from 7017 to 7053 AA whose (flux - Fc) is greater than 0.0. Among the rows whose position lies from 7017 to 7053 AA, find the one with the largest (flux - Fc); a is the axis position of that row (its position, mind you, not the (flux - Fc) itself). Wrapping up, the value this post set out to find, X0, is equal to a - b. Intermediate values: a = 7032.73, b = 7018.17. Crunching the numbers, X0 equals 14.6 AA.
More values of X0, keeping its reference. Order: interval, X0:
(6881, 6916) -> 3.2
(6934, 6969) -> 25.6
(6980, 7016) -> 11.3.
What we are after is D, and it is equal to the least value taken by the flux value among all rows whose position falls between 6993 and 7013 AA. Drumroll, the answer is 10.05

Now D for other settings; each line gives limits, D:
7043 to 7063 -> 6.203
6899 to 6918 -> 4.481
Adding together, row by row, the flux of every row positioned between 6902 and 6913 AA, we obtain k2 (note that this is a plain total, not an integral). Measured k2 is 83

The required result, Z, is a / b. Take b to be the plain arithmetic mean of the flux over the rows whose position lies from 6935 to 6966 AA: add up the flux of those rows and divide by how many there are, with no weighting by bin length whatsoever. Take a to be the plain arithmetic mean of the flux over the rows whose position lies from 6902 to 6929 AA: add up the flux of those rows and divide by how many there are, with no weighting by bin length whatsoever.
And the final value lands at 0.94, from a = 10.9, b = 11.7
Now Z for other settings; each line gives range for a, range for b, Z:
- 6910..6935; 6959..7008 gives 0.88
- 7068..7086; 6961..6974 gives 0.89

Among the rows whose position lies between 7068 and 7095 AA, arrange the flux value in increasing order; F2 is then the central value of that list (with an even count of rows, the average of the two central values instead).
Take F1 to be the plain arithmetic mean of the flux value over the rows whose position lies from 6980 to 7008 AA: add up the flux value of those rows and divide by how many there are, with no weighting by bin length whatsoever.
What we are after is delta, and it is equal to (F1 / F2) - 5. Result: -3.93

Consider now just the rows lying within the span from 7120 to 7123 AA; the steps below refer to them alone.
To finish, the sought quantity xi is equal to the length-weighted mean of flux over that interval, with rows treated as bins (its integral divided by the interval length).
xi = 10.3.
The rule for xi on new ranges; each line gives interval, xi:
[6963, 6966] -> 12.8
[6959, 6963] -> 12.7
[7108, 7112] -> 10.3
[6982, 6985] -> 11.5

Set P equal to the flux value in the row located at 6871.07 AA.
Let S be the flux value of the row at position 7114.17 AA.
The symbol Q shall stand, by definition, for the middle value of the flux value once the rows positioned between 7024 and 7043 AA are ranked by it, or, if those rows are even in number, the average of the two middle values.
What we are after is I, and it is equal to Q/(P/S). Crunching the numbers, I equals 8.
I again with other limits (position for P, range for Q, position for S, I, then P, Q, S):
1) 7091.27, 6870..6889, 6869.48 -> 19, 8.01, 12.4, 12.55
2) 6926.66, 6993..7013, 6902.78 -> 12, 12.68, 11.8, 12.98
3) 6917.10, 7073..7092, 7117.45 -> 21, 4.481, 10.7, 8.721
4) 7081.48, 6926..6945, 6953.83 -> 12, 8.44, 11.3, 8.577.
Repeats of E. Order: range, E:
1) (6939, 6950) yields 9.706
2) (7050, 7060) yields 6.203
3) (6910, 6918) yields 4.481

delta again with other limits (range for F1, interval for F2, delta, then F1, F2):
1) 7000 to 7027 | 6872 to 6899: -4.13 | 10.9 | 12.61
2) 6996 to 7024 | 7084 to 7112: -3.97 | 11.2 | 10.85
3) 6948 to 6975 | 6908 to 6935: -3.95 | 11.7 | 11.10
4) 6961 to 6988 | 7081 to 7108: -3.89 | 11.7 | 10.54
